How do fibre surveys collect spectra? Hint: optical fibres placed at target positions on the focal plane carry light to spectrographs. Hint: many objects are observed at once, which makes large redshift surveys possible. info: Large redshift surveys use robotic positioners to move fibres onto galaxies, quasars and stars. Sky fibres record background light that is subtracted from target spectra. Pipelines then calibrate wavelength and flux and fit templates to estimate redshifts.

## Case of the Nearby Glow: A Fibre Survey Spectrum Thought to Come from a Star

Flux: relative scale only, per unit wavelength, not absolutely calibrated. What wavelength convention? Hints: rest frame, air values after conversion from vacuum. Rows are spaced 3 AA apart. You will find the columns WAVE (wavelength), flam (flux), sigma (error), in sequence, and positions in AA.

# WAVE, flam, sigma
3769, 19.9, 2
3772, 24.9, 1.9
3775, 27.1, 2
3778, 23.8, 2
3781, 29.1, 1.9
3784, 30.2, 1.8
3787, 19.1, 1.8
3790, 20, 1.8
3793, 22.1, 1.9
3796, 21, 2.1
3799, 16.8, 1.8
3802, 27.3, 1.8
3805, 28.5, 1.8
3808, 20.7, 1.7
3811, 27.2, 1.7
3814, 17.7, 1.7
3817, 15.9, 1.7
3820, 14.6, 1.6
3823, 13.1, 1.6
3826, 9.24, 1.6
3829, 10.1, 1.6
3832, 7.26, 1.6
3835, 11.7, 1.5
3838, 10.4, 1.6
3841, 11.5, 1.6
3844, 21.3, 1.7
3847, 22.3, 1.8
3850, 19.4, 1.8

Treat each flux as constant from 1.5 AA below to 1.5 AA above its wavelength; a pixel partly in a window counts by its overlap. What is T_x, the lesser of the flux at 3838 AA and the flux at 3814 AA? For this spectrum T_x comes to 10.4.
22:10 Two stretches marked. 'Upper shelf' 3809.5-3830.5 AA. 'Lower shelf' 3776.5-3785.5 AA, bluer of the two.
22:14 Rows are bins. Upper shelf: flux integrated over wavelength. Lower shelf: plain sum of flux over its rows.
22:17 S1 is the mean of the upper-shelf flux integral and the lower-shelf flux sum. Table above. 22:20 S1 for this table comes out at 203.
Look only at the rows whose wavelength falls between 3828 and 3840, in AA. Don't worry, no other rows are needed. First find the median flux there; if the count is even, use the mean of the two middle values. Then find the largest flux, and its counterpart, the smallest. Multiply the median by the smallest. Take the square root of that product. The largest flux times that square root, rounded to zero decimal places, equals 101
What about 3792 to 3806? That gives 549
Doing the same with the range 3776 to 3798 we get 620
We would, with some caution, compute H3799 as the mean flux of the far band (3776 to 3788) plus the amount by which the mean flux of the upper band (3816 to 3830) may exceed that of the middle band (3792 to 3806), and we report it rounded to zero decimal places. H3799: 15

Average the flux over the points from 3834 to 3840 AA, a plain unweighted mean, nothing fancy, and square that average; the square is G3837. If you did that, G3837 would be 122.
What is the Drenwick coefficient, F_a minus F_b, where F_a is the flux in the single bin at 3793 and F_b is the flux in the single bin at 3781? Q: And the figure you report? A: -7.0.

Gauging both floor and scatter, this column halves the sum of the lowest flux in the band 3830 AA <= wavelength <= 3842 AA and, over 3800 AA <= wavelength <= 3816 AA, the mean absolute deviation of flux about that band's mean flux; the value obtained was 5.7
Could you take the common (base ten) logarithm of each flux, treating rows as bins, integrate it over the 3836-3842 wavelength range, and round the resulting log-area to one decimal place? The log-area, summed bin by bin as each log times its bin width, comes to 6.2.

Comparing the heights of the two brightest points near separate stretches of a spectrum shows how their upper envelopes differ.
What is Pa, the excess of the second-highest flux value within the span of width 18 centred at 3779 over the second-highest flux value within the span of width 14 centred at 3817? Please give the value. 11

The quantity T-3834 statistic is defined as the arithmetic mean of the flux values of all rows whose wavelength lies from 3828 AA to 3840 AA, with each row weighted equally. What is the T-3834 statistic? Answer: 9.9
